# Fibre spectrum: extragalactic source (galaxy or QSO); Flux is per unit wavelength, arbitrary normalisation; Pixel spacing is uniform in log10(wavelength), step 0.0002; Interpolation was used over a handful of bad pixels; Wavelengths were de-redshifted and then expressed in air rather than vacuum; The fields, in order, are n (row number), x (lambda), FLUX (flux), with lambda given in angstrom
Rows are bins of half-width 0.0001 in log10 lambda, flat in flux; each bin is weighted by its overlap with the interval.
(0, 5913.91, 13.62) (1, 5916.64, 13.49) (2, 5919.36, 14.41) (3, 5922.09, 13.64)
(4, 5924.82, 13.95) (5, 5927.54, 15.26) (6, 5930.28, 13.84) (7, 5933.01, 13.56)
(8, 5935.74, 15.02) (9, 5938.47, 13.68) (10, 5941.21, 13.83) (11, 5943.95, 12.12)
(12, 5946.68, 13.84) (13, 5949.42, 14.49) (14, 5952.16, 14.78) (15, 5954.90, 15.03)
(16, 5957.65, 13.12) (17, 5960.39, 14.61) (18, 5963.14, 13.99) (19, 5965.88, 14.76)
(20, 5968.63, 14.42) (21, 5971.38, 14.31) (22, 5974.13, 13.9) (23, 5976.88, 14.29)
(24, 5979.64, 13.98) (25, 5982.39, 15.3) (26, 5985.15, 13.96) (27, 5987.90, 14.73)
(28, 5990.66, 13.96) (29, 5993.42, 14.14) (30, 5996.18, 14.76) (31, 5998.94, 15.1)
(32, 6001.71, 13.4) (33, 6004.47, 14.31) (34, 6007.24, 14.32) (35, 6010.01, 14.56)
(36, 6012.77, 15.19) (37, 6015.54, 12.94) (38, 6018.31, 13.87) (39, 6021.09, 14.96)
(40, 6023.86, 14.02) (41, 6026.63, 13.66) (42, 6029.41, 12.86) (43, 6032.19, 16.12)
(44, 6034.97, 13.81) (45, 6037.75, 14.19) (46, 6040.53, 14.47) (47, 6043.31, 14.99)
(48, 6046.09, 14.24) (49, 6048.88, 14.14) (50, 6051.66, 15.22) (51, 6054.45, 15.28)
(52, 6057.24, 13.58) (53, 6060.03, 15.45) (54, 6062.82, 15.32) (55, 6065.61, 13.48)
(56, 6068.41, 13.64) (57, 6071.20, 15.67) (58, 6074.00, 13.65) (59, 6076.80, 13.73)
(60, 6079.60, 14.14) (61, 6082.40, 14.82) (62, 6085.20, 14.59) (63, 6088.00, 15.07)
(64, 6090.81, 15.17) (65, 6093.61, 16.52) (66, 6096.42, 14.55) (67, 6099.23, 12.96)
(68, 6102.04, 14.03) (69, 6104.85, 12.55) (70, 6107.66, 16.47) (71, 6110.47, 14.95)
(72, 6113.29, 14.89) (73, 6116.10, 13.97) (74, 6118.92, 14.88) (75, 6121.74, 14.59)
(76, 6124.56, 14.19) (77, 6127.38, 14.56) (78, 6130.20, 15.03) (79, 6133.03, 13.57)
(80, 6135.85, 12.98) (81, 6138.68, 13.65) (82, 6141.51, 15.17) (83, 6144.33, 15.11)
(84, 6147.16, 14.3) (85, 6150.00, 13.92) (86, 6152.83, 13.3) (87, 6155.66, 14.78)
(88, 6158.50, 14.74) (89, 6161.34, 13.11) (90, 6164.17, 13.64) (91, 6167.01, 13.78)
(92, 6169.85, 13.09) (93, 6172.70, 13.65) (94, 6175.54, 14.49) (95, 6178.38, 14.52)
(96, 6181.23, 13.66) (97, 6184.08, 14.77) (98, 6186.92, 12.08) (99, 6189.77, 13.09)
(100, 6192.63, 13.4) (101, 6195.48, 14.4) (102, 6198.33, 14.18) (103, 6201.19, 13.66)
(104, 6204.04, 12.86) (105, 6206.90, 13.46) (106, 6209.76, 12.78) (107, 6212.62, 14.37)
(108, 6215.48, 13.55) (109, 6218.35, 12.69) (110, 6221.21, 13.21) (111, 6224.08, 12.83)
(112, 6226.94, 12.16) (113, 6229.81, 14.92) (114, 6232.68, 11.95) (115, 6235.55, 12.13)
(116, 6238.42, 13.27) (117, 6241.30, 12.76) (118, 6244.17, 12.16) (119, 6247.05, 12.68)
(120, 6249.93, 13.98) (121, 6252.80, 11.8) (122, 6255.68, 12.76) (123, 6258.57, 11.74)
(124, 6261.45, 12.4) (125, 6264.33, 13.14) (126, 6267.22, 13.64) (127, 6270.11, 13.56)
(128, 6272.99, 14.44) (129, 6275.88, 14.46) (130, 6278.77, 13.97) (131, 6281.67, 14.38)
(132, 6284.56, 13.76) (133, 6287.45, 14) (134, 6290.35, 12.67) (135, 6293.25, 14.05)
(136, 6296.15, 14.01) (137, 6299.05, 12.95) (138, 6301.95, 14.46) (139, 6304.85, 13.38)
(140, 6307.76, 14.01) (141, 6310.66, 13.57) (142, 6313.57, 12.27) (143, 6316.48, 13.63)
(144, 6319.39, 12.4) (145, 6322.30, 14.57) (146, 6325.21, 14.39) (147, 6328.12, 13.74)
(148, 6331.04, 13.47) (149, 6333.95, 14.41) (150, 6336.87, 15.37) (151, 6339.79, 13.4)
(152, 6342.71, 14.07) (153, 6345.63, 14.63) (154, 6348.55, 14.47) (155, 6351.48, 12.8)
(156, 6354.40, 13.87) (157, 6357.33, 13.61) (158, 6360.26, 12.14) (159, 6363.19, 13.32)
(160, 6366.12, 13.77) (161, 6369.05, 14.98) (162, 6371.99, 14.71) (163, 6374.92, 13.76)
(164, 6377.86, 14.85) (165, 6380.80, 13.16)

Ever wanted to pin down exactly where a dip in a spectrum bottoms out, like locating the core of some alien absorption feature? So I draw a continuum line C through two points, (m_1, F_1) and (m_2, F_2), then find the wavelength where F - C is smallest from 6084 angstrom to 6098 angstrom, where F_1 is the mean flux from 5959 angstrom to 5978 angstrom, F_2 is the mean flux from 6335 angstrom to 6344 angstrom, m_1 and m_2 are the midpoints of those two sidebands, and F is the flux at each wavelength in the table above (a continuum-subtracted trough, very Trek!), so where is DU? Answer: 6096.42 angstrom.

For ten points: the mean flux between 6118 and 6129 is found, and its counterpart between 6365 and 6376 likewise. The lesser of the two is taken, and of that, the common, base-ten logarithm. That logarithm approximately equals 1.16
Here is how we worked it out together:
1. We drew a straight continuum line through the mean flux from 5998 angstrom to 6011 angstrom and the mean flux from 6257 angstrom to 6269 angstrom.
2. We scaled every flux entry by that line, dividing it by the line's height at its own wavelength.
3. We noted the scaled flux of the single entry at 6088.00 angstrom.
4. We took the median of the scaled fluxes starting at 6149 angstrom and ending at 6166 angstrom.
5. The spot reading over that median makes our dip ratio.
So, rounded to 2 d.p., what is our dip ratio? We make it 1.06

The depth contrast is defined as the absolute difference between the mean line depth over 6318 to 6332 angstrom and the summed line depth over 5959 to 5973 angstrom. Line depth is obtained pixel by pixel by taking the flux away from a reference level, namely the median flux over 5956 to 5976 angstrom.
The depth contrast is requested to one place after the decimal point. 1.1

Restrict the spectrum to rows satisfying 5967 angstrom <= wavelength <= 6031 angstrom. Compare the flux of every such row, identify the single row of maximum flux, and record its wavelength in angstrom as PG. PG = 5982.39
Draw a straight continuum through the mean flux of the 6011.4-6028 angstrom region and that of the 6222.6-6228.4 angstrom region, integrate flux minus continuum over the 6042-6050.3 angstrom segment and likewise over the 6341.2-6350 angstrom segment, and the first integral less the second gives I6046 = -20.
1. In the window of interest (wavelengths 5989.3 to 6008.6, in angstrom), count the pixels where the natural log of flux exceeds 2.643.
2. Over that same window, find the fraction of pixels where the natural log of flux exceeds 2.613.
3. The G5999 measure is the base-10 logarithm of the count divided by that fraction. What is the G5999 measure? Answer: 0.766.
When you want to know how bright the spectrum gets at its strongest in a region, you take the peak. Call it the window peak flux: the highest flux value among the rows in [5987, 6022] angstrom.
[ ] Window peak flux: 15.19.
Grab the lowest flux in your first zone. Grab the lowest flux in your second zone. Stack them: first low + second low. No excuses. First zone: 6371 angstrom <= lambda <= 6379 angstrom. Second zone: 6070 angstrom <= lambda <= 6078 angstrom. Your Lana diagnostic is 27.4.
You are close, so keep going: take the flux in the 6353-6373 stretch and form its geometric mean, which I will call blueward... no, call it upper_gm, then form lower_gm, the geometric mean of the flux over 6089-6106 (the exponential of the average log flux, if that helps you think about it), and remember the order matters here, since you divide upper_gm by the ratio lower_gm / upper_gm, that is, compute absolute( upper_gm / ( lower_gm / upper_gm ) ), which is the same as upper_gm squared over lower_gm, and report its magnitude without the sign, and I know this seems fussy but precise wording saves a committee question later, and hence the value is 13.3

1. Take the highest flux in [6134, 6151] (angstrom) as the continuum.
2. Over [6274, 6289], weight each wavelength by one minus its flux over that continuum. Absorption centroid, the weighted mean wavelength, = 6282.3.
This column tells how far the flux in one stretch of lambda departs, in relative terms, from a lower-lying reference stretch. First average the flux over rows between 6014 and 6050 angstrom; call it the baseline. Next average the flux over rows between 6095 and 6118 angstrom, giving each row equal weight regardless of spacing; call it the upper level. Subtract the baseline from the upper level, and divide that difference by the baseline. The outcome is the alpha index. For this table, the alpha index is 0.01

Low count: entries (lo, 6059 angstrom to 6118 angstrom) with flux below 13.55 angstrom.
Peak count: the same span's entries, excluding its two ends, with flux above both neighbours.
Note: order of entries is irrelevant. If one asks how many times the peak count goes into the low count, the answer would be 0.60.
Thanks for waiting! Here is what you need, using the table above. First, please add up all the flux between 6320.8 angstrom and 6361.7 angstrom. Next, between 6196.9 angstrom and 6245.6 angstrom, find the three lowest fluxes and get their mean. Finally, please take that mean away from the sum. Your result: 183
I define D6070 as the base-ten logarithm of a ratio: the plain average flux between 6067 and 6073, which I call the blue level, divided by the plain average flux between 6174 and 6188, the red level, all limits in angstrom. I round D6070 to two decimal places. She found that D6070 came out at 0.02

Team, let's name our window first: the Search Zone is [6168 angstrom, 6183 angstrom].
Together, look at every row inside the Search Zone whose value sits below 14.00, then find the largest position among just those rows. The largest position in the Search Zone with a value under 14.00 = 6181.23 angstrom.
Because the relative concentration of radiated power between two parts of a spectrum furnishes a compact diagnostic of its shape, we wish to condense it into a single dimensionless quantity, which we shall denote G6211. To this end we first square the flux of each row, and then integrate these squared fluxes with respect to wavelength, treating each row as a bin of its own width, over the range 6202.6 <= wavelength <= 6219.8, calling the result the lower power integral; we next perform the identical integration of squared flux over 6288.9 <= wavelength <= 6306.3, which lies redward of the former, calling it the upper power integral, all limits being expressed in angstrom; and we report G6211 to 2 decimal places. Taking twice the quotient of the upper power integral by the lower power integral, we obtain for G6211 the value 2.12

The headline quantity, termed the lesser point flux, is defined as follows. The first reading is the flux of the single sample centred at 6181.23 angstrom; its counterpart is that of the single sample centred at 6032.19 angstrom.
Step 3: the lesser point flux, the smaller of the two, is 13.7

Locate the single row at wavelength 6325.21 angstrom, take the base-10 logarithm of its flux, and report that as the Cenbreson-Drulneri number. 1.16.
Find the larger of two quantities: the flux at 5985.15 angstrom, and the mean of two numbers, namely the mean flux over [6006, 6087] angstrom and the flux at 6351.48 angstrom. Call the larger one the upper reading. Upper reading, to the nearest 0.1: 14.0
